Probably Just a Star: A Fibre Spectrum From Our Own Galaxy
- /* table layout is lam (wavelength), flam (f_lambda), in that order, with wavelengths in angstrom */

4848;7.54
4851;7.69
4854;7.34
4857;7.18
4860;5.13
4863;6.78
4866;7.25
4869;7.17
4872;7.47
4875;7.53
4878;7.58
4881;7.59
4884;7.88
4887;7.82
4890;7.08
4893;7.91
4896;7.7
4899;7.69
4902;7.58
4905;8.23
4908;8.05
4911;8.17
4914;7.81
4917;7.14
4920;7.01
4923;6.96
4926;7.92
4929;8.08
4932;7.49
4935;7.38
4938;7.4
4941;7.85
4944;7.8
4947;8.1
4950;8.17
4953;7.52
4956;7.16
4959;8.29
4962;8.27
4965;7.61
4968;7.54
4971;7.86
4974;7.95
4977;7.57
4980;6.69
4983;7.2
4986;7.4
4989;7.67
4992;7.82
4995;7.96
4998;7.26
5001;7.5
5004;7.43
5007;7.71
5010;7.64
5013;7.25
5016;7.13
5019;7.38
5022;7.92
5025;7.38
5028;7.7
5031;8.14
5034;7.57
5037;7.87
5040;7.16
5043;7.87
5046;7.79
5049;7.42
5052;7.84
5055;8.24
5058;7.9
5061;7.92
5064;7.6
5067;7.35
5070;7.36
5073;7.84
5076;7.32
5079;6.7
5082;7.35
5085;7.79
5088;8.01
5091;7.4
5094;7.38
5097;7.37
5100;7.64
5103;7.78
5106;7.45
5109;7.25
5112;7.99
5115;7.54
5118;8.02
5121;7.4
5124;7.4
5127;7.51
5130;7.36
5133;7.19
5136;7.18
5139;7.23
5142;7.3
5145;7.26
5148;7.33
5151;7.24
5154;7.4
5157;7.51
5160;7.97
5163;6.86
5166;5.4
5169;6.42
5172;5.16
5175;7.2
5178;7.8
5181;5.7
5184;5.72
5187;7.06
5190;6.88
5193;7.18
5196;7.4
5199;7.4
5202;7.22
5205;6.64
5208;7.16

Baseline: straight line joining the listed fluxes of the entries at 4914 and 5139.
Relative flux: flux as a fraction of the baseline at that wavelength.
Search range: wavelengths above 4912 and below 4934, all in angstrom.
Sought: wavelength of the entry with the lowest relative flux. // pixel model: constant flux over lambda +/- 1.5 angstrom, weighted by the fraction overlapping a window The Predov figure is 4923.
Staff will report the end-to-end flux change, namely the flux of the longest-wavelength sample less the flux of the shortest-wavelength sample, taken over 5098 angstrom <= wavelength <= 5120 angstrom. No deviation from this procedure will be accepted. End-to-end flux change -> 0.38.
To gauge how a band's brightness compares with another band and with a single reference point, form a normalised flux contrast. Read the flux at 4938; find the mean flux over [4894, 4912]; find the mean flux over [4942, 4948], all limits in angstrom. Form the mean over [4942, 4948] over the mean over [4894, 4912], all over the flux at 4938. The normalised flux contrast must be 0.136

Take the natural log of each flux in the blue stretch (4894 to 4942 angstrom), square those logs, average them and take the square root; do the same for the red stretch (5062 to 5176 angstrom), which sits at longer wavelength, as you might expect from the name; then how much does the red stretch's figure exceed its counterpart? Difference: -0.048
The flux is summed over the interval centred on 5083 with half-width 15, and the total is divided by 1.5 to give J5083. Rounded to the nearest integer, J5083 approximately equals 50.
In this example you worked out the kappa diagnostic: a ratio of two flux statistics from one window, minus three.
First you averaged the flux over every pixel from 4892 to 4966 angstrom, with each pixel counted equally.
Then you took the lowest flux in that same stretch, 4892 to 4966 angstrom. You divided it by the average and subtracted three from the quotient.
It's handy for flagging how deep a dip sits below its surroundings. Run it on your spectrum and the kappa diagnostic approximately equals -2.10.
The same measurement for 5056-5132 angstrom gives -2.11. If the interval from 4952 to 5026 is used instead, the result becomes -2.12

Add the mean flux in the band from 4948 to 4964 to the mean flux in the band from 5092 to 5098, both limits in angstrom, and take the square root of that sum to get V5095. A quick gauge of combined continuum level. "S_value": 3.91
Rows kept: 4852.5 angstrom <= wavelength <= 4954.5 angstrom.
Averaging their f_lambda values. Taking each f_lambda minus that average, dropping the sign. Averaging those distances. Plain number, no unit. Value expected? 0.38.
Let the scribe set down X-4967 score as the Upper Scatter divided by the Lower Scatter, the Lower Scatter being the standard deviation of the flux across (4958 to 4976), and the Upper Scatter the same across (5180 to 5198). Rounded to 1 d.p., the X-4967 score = 2.4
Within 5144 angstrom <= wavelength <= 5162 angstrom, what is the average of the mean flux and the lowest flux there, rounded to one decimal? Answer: 7.3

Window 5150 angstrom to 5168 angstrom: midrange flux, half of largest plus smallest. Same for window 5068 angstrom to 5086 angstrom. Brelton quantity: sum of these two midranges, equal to 14.0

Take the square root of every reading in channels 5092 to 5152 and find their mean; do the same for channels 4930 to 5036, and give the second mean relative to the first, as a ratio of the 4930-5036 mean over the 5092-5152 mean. 1.012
